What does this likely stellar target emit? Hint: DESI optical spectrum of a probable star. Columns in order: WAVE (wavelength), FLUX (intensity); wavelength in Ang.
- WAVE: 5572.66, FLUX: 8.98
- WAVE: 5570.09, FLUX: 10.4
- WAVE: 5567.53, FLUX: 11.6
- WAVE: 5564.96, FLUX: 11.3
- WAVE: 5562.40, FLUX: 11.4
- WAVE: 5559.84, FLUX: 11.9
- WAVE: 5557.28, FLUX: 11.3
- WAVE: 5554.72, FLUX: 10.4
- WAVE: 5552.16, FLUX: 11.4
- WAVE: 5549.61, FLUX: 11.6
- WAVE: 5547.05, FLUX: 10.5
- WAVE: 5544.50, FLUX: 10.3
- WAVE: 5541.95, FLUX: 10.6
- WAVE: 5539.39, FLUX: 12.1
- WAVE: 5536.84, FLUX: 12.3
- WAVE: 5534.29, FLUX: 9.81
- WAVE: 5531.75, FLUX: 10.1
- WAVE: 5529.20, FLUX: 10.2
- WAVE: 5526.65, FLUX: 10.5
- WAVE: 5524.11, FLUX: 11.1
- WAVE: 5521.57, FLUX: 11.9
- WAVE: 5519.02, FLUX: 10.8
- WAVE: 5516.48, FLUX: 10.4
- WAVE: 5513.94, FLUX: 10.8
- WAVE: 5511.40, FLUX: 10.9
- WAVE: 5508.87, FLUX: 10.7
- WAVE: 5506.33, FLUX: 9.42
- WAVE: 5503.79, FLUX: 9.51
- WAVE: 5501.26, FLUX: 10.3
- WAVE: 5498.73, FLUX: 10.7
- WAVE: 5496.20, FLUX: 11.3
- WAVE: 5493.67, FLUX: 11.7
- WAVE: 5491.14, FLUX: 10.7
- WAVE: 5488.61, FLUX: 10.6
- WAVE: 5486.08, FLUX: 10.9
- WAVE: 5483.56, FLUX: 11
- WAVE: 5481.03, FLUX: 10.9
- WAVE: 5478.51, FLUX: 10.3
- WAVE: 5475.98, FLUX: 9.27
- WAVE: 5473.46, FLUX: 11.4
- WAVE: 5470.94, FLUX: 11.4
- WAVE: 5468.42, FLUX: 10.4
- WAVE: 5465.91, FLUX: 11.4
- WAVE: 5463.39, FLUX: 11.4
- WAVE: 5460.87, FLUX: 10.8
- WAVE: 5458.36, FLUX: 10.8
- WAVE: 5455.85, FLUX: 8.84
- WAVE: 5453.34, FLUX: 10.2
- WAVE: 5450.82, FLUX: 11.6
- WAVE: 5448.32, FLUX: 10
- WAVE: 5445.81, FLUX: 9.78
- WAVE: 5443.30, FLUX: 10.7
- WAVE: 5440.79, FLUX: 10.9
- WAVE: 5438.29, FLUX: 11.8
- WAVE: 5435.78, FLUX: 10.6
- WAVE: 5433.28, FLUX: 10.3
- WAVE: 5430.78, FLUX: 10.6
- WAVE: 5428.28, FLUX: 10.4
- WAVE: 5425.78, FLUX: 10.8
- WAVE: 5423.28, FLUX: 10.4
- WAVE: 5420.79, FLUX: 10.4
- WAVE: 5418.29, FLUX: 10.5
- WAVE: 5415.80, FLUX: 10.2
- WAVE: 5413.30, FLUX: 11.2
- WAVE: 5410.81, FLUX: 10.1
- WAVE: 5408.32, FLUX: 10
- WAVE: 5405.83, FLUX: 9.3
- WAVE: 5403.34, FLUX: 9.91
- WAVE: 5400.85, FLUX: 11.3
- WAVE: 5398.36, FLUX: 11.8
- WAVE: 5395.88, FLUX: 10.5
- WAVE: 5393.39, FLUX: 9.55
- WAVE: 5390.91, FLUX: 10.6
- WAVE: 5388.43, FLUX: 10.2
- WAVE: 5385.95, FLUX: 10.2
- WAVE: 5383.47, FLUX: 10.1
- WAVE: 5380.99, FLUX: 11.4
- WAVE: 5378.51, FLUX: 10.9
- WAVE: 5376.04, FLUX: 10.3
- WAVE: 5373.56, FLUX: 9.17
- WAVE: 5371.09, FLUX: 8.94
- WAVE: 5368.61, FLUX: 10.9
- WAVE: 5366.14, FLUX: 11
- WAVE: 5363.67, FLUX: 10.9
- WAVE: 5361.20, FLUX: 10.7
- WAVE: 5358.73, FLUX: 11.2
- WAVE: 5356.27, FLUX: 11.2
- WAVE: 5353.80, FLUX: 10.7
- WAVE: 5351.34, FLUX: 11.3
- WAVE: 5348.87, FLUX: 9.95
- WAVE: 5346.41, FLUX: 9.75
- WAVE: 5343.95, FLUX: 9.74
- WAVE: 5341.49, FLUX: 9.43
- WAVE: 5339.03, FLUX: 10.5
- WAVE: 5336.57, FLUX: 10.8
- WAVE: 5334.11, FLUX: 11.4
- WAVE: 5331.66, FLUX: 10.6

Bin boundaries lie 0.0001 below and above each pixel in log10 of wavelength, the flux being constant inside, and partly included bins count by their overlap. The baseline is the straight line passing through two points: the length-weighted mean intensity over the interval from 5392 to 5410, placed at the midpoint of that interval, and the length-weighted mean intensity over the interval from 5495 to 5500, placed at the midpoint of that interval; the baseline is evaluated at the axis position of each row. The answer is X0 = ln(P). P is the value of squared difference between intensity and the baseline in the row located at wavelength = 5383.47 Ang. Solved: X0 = -4.4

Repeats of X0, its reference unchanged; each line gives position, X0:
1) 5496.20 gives -2.4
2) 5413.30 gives -0.5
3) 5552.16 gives -8.6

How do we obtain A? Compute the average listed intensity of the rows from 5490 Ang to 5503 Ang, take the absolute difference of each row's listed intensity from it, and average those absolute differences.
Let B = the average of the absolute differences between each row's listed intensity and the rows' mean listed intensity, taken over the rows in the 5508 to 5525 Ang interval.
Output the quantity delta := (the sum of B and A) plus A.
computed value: 1.2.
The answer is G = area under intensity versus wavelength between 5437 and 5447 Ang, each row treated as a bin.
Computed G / 108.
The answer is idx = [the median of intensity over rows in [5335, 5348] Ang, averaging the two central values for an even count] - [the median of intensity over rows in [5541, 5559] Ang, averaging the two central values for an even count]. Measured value -0.85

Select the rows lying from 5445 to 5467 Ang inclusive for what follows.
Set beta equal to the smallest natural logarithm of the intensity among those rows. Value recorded 2.179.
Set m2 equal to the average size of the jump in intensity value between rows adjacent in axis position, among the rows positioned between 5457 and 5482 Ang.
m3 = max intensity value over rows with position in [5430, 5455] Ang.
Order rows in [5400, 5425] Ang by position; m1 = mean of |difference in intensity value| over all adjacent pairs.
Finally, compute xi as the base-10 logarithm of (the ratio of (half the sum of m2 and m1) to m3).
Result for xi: -1.26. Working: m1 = 0.59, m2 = 0.71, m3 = 11.8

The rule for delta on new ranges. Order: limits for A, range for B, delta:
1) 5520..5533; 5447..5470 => 1.8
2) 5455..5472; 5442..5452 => 1.9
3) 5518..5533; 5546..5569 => 1.4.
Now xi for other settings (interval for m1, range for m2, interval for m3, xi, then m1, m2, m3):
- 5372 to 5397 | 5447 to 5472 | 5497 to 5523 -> -1.16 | 0.67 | 0.99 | 11.9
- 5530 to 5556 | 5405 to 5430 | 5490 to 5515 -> -1.27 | 0.81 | 0.46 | 11.7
